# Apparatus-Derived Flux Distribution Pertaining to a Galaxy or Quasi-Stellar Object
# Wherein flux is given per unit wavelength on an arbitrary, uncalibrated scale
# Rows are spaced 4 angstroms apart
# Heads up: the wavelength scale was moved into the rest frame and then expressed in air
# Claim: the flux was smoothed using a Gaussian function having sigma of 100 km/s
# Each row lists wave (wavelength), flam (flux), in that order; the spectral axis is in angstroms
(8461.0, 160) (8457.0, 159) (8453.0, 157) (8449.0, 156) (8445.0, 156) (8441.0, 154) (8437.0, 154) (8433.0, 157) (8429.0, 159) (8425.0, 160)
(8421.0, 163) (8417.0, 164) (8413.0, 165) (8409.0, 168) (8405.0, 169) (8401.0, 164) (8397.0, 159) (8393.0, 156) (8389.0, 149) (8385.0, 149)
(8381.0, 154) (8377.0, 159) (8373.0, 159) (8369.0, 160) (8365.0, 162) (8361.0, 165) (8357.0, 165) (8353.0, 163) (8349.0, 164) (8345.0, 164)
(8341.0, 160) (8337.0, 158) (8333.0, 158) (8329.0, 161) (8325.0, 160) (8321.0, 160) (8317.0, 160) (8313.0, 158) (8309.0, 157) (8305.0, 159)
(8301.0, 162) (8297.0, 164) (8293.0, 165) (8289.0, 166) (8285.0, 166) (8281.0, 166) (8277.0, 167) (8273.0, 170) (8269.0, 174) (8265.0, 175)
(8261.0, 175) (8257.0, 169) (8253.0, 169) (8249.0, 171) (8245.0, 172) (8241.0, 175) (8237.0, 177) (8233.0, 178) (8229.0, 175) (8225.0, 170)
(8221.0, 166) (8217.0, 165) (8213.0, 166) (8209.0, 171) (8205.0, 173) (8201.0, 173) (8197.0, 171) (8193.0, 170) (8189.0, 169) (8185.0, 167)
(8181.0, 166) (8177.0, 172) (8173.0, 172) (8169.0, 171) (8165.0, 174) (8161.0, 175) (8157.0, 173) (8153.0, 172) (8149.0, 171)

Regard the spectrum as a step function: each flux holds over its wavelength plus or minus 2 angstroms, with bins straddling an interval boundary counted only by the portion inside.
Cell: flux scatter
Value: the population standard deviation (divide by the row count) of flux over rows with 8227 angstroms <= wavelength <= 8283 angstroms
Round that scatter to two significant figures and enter 3.6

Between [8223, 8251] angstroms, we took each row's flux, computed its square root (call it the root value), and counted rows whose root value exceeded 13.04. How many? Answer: 6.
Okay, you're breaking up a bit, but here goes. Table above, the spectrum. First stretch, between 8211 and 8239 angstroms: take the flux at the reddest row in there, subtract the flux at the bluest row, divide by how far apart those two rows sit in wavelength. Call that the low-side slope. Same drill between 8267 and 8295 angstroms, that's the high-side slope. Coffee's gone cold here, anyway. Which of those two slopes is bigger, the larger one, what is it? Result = 0.5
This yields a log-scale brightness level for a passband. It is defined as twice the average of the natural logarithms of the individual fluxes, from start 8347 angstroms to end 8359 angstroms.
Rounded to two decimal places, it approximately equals 10.20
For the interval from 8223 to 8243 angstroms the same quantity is 10.33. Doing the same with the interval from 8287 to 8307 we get 10.19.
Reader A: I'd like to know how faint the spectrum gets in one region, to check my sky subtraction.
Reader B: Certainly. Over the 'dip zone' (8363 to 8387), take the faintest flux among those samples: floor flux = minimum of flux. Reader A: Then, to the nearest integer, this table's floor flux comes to 149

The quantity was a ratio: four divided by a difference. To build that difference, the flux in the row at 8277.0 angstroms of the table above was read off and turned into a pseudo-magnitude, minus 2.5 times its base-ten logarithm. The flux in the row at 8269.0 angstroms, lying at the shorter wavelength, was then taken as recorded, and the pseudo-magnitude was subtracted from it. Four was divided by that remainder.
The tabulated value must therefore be 0.0223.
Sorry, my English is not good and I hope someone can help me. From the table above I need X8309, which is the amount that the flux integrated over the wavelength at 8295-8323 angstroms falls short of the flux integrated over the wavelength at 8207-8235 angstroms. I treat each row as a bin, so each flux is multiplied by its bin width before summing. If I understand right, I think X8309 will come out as 284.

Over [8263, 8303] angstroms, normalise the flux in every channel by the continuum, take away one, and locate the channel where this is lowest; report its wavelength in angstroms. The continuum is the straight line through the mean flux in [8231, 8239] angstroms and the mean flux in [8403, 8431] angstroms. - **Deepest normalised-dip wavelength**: 8301.0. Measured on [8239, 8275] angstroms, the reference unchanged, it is 8253.0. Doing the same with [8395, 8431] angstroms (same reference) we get 8397.0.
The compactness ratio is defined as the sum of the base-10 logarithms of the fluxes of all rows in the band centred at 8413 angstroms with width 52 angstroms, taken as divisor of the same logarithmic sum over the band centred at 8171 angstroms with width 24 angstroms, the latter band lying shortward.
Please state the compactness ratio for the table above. 0.5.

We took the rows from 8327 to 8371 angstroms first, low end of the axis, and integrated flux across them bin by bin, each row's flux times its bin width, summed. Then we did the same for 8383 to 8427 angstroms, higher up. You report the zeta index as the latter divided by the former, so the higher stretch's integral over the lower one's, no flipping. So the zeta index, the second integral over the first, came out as 0.99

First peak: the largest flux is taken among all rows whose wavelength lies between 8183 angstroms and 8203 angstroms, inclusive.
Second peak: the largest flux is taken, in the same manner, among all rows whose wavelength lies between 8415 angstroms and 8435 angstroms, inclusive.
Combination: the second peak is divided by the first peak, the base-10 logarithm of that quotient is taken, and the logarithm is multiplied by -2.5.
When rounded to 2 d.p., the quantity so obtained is 0.06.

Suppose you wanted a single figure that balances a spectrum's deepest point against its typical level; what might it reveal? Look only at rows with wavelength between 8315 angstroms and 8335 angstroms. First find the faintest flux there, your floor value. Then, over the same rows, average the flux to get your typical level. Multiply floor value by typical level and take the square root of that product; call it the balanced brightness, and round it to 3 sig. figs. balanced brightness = 159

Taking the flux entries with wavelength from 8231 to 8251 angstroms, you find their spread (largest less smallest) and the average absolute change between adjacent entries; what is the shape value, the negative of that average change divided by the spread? -0.250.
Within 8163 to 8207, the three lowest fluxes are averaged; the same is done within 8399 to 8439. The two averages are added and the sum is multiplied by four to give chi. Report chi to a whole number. 1296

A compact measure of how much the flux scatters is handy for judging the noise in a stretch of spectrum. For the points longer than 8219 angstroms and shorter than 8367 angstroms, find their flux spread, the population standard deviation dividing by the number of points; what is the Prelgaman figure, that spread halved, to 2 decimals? 2.98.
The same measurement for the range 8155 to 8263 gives 1.70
